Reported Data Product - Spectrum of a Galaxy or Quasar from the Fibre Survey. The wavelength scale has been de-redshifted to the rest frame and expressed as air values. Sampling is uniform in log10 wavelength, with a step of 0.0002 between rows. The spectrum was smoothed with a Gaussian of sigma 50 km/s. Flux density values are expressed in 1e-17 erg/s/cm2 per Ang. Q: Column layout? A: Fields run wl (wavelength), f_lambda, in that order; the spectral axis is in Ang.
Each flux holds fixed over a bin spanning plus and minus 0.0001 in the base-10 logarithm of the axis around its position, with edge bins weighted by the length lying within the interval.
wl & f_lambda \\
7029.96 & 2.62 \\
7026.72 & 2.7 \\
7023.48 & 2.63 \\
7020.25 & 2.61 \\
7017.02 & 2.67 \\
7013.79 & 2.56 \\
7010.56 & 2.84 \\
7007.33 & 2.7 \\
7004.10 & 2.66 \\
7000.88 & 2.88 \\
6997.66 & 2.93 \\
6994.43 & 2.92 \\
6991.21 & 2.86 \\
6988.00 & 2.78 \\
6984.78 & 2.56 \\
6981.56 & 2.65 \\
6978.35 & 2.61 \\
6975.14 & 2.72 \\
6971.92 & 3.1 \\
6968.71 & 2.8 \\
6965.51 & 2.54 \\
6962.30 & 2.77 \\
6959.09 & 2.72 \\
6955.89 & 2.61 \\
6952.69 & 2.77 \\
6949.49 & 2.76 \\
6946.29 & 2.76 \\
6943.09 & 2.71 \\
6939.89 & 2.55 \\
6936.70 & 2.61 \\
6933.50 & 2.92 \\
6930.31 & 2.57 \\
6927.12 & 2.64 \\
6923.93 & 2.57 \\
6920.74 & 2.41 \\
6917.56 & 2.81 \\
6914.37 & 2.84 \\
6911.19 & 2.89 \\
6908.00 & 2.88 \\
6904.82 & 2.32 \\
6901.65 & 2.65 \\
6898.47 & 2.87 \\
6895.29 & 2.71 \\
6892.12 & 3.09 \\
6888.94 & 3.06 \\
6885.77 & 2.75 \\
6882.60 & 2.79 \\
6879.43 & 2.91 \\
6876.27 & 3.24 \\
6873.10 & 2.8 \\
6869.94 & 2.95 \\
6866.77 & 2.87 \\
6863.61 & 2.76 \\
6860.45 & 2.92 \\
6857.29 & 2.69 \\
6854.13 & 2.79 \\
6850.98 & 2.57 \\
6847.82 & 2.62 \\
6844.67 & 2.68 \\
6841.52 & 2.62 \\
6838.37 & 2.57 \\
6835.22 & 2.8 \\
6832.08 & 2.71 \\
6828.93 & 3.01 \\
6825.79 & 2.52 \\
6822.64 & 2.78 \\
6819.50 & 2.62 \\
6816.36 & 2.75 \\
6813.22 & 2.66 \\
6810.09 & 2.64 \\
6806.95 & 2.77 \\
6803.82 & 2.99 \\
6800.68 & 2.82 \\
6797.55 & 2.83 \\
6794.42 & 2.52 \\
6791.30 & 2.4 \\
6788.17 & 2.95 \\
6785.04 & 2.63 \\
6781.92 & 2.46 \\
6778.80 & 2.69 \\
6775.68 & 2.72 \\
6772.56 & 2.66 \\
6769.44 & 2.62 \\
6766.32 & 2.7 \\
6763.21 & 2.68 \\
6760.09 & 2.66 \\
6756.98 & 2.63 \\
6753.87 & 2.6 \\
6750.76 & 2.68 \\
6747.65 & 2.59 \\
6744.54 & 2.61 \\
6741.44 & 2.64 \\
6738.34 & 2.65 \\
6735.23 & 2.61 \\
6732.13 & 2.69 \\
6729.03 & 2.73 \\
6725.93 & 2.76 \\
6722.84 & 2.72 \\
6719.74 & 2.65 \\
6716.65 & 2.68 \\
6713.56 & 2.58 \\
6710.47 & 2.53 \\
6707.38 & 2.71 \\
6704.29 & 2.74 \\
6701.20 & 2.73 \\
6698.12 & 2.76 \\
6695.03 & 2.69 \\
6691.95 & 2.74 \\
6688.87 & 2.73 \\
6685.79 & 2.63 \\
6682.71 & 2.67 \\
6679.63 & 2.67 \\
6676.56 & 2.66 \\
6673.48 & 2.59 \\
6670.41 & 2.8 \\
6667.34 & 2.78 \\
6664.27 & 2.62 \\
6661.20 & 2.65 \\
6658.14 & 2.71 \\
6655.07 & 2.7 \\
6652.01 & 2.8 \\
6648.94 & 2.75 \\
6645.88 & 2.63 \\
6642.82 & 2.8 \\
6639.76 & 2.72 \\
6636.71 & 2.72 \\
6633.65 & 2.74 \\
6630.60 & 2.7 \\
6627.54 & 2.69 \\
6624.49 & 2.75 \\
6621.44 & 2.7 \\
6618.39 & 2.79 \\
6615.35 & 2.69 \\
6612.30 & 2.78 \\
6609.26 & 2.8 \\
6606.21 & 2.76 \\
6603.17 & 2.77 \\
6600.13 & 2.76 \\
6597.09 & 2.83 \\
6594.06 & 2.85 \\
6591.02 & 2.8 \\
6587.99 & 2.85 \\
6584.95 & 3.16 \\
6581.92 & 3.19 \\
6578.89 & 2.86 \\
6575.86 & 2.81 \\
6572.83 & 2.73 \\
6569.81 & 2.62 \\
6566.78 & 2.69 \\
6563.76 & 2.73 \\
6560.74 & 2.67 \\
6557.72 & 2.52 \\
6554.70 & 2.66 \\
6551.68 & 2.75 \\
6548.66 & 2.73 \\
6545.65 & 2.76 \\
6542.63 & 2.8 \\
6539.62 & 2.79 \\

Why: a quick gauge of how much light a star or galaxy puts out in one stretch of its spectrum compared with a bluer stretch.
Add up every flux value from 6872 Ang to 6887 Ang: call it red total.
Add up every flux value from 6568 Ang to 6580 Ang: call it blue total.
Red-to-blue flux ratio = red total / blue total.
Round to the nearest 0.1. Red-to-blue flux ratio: 1.3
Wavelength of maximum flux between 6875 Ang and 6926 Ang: 6876.27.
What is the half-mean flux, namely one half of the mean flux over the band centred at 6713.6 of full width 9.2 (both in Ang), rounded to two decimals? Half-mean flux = 1.30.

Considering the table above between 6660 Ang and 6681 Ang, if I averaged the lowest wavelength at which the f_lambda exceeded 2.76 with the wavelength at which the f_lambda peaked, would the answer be 6668.9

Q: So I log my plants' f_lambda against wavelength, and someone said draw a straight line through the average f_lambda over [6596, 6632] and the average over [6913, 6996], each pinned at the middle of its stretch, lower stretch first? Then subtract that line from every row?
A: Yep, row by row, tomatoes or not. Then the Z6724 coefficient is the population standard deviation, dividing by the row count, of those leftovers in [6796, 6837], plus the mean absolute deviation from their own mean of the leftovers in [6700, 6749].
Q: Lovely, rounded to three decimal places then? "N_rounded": 0.188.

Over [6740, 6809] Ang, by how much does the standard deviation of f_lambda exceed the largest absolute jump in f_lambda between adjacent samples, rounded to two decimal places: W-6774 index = -0.41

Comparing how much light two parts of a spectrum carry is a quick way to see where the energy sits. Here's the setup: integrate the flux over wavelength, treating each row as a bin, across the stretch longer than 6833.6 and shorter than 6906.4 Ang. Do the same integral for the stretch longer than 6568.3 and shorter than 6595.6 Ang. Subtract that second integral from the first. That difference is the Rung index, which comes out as 124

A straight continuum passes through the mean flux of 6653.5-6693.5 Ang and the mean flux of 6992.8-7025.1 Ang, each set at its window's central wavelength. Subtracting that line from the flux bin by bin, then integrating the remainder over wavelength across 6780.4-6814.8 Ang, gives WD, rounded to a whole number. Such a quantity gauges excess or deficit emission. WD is 0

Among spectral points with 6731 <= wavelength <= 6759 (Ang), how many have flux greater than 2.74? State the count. 0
